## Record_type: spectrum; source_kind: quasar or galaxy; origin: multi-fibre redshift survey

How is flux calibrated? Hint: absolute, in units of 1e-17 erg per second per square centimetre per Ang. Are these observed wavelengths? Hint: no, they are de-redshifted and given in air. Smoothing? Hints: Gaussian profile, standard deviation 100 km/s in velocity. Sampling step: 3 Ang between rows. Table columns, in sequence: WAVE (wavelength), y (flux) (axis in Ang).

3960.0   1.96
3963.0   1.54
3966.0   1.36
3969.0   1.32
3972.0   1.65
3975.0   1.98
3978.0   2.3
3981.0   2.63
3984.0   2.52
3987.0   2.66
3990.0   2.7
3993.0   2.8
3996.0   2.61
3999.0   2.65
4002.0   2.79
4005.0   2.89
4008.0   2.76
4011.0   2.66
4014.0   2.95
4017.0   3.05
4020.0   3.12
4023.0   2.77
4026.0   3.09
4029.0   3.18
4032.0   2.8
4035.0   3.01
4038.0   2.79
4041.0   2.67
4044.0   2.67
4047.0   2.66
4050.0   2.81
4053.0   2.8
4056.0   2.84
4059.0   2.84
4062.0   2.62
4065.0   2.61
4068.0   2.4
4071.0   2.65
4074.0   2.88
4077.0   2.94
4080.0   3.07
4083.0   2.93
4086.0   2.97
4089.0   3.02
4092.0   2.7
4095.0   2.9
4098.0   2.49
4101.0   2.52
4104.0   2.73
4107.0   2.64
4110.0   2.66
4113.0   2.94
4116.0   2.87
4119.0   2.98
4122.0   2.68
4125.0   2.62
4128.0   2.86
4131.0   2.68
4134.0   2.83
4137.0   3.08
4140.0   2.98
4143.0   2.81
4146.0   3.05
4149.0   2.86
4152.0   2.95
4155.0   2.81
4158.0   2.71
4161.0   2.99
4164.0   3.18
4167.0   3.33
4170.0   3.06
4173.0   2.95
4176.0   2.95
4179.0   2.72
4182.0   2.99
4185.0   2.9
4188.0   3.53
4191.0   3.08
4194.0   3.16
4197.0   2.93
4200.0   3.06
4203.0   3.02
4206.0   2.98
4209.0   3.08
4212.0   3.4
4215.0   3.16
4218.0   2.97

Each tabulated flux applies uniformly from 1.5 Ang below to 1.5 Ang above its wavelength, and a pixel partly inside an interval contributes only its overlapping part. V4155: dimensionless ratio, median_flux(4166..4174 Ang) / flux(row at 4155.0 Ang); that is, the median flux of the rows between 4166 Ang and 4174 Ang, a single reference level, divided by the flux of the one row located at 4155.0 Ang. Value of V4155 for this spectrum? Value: 1.09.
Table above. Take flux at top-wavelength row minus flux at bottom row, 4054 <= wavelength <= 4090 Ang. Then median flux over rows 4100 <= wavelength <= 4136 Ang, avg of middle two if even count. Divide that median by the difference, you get 15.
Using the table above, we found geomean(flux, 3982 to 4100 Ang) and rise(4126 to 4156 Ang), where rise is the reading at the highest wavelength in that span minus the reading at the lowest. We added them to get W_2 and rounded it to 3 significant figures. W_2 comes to 2.75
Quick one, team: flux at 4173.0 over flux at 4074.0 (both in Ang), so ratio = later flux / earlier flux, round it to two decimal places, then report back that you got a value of 1.02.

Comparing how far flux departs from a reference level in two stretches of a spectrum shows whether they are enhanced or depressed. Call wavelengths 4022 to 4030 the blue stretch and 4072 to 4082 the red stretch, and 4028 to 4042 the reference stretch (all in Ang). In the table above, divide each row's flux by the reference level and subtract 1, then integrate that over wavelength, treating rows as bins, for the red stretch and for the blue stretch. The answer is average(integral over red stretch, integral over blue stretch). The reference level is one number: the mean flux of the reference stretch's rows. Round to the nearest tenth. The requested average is 0.3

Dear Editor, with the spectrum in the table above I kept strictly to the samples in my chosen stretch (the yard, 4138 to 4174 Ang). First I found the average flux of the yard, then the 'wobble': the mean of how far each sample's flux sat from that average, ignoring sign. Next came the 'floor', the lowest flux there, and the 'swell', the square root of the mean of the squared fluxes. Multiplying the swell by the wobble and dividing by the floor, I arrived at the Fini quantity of 0.137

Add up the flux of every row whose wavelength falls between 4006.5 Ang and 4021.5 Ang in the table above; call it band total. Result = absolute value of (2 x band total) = 29.1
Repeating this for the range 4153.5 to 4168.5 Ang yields 30.0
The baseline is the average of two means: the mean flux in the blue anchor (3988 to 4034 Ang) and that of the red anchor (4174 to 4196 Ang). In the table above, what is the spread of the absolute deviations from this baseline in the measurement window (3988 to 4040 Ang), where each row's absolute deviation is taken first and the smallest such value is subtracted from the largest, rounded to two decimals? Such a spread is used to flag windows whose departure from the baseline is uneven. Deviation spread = 0.34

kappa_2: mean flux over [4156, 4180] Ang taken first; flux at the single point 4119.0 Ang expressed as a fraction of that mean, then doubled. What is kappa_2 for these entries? 2.0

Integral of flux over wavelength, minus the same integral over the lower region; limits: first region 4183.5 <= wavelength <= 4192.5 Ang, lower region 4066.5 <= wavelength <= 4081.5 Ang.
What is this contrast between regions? -13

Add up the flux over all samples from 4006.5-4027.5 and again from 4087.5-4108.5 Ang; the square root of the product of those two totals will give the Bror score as 19.7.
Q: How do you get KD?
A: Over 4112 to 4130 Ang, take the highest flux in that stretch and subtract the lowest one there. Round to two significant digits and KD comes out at 0.36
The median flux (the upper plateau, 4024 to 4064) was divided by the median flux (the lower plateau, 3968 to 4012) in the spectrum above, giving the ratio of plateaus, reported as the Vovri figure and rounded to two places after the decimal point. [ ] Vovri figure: 1.06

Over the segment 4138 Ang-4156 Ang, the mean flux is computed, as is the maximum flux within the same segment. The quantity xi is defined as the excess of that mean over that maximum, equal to -0.1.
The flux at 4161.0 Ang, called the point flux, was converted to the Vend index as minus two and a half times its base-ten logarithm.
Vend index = -1.19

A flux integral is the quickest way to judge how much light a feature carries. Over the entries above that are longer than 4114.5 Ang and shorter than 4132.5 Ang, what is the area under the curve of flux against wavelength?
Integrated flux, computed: 50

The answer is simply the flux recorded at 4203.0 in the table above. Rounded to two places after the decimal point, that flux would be 3.02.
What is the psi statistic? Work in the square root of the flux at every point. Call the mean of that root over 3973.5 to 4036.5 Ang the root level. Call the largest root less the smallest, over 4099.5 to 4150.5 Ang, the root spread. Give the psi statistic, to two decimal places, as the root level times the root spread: 0.28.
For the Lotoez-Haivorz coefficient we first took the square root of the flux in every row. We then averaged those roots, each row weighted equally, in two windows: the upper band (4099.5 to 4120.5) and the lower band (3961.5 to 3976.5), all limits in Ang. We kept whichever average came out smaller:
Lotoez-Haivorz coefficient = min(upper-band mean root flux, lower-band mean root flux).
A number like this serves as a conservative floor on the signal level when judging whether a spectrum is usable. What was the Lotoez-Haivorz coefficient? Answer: 1.250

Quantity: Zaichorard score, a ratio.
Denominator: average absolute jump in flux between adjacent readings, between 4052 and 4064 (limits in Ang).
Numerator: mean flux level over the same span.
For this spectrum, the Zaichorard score 32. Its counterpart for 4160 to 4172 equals 15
